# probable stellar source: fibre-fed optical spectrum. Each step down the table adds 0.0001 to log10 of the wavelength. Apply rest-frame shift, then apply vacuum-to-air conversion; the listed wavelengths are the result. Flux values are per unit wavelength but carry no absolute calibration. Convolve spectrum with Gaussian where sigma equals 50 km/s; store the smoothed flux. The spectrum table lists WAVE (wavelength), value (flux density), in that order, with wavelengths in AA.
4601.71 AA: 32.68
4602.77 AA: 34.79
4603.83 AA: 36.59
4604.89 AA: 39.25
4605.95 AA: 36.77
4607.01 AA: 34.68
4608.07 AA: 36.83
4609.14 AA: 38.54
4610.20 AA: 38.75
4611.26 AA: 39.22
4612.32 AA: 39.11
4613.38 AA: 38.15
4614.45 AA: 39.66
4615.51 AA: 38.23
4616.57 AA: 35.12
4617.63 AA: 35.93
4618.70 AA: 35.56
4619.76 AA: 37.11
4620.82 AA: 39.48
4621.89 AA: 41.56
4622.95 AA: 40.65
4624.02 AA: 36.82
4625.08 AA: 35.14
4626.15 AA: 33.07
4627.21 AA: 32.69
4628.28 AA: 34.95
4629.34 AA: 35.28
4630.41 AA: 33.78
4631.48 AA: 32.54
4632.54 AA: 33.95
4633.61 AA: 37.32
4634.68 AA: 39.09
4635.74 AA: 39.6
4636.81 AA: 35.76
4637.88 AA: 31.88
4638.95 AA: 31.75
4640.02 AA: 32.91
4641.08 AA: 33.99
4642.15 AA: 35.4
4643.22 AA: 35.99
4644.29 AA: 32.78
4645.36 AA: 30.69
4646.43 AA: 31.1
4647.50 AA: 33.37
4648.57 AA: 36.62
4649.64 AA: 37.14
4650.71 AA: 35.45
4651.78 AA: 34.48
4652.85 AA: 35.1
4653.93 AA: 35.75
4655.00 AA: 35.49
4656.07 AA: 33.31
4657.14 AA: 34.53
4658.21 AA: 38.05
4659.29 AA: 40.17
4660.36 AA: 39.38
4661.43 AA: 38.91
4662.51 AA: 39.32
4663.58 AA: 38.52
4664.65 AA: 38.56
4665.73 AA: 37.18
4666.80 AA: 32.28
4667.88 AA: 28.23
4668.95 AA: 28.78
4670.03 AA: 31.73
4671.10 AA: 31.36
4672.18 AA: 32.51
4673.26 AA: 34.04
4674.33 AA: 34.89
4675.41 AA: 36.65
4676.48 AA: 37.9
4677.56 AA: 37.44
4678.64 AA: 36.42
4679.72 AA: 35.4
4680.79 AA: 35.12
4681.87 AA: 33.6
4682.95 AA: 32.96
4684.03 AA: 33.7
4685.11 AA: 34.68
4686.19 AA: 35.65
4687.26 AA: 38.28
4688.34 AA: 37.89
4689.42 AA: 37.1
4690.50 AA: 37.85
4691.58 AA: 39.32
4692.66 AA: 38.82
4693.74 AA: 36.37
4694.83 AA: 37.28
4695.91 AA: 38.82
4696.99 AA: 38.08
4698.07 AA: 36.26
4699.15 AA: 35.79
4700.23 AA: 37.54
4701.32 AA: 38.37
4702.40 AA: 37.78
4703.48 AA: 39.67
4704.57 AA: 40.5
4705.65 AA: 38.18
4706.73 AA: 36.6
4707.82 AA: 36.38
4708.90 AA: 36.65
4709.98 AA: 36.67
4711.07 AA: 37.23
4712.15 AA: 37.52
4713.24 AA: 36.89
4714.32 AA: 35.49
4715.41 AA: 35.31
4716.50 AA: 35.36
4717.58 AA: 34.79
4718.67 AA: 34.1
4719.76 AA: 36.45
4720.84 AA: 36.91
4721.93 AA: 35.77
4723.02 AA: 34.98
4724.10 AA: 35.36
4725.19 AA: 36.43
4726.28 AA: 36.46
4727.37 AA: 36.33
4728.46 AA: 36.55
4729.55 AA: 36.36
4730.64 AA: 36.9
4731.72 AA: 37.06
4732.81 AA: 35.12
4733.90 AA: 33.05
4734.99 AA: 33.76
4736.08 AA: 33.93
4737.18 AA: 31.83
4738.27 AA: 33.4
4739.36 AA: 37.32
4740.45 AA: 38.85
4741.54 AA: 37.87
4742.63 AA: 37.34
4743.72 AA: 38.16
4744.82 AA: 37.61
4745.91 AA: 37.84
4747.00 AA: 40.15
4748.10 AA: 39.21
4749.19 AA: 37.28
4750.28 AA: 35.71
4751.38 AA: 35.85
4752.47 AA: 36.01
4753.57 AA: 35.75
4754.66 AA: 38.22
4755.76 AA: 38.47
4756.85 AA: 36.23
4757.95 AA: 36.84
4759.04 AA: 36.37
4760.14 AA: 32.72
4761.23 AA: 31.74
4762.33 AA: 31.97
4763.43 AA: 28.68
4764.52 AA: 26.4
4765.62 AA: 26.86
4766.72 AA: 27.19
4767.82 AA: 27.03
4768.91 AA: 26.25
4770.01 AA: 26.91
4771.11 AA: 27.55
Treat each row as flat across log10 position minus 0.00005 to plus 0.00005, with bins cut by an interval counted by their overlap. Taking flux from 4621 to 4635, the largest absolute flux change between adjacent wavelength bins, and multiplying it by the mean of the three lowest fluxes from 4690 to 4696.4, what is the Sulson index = 142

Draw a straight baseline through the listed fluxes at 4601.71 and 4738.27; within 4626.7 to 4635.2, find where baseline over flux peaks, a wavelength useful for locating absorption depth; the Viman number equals 4631.48 AA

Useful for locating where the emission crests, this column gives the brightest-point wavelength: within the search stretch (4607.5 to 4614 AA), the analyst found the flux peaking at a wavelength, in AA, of 4611.26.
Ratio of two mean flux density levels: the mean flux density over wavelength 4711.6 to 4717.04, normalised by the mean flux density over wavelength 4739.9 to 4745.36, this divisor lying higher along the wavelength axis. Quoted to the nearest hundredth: 0.95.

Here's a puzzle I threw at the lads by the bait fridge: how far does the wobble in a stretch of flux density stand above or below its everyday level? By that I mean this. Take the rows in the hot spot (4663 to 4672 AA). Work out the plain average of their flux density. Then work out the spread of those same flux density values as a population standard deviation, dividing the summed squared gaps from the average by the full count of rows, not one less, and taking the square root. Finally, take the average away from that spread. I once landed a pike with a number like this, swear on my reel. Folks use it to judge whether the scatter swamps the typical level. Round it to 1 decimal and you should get -29.4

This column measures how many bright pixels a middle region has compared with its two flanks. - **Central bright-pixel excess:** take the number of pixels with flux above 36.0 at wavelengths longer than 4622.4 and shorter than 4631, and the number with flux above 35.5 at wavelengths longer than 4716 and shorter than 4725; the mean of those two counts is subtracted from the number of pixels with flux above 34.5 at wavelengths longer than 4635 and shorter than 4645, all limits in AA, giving 1.5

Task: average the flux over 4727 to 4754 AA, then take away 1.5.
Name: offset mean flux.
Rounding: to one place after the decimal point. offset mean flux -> 34.9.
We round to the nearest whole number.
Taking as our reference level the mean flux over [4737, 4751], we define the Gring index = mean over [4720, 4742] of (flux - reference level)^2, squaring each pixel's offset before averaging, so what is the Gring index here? 5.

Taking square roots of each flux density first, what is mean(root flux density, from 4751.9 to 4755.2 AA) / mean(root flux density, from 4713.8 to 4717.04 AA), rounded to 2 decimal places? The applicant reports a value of 1.02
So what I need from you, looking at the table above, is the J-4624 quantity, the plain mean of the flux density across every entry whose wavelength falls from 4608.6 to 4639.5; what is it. 36.6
